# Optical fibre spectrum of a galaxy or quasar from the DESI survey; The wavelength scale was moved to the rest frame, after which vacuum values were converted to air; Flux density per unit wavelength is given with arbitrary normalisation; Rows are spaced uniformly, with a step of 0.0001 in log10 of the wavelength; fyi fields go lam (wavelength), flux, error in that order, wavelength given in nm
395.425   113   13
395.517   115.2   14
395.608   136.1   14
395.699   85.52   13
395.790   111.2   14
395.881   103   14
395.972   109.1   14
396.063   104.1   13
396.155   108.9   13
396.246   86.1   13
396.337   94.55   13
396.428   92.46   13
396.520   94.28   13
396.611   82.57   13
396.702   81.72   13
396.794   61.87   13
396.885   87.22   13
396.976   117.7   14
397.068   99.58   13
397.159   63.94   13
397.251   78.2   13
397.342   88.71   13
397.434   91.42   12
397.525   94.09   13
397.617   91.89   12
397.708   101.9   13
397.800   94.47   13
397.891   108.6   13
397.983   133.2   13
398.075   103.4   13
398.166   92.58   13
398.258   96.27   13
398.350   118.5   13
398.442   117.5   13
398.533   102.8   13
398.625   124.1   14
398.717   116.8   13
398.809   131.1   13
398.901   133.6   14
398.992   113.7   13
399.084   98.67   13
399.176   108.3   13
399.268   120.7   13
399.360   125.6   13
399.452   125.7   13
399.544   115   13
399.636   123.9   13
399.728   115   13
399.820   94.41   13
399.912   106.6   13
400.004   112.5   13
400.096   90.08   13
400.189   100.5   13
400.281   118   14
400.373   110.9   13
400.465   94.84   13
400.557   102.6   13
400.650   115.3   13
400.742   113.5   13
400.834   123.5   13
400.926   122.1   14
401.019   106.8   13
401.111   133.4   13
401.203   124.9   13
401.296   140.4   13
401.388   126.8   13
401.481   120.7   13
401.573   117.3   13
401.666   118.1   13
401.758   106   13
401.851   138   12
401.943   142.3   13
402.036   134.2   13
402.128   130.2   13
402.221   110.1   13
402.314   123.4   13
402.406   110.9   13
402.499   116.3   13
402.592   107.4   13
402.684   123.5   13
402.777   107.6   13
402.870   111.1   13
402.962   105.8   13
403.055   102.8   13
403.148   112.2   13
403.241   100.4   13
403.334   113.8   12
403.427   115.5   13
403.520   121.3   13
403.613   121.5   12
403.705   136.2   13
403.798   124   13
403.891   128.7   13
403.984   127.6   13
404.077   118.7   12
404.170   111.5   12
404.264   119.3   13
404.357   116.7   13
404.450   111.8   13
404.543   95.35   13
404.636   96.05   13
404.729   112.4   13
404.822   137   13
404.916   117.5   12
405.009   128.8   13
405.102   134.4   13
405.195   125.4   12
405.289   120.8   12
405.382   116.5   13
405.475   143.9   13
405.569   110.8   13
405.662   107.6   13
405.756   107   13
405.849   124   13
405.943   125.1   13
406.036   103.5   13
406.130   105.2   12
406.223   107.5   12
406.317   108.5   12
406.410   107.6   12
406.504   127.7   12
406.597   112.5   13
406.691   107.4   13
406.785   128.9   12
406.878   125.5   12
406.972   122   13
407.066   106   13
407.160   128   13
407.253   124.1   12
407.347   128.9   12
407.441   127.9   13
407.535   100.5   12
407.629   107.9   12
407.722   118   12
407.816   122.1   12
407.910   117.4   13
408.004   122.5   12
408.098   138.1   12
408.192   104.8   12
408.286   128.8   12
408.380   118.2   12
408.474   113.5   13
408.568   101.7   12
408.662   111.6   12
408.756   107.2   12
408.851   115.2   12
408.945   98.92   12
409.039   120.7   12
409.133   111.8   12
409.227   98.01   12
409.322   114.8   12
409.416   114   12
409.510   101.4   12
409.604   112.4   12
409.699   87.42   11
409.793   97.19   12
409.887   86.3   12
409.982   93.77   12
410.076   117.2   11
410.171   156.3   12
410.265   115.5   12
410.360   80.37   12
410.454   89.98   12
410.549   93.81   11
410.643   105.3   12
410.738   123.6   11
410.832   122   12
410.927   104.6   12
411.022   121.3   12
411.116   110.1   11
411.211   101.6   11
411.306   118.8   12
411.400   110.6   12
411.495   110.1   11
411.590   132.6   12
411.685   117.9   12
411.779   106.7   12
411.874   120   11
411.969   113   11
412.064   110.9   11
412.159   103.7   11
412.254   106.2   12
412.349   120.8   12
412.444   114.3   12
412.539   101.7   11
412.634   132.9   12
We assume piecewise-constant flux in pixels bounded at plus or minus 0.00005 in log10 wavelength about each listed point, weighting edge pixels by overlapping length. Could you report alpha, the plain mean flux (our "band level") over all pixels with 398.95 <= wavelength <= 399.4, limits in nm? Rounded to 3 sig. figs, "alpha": 113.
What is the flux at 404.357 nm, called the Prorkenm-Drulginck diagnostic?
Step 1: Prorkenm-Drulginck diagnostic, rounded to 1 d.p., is 116.7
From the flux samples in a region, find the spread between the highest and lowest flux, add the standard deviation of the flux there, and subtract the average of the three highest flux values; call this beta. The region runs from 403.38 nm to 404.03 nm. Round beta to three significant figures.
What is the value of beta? -104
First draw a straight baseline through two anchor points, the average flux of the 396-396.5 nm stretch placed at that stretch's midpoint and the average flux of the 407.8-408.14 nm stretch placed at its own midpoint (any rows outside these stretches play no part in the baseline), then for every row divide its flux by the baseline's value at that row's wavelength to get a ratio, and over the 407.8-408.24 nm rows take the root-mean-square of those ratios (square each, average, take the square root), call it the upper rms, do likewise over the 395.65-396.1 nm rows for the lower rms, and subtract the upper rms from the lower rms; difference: 0.10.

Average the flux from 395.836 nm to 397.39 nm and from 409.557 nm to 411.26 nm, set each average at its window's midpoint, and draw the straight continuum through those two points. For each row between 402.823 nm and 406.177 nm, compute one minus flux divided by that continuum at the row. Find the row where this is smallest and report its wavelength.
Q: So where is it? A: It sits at 405.475 nm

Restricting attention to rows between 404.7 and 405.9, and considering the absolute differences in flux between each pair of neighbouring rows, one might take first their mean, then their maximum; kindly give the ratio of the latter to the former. 2.48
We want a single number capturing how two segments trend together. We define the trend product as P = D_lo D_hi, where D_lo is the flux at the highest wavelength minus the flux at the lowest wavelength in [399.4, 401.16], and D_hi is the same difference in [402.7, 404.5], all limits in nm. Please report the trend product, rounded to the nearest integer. 32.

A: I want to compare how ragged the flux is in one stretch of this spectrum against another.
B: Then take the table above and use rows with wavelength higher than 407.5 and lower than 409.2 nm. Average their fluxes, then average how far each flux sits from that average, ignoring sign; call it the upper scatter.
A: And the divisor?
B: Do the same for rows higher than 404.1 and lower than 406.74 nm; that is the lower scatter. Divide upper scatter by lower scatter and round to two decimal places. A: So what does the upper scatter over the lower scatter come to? 0.84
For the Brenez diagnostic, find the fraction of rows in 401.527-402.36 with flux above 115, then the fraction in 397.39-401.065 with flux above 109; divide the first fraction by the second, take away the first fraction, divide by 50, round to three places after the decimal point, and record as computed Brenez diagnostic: 0.014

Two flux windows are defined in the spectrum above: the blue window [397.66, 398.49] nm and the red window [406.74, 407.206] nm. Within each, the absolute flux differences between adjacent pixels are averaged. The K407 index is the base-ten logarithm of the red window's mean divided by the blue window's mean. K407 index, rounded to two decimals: -0.10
